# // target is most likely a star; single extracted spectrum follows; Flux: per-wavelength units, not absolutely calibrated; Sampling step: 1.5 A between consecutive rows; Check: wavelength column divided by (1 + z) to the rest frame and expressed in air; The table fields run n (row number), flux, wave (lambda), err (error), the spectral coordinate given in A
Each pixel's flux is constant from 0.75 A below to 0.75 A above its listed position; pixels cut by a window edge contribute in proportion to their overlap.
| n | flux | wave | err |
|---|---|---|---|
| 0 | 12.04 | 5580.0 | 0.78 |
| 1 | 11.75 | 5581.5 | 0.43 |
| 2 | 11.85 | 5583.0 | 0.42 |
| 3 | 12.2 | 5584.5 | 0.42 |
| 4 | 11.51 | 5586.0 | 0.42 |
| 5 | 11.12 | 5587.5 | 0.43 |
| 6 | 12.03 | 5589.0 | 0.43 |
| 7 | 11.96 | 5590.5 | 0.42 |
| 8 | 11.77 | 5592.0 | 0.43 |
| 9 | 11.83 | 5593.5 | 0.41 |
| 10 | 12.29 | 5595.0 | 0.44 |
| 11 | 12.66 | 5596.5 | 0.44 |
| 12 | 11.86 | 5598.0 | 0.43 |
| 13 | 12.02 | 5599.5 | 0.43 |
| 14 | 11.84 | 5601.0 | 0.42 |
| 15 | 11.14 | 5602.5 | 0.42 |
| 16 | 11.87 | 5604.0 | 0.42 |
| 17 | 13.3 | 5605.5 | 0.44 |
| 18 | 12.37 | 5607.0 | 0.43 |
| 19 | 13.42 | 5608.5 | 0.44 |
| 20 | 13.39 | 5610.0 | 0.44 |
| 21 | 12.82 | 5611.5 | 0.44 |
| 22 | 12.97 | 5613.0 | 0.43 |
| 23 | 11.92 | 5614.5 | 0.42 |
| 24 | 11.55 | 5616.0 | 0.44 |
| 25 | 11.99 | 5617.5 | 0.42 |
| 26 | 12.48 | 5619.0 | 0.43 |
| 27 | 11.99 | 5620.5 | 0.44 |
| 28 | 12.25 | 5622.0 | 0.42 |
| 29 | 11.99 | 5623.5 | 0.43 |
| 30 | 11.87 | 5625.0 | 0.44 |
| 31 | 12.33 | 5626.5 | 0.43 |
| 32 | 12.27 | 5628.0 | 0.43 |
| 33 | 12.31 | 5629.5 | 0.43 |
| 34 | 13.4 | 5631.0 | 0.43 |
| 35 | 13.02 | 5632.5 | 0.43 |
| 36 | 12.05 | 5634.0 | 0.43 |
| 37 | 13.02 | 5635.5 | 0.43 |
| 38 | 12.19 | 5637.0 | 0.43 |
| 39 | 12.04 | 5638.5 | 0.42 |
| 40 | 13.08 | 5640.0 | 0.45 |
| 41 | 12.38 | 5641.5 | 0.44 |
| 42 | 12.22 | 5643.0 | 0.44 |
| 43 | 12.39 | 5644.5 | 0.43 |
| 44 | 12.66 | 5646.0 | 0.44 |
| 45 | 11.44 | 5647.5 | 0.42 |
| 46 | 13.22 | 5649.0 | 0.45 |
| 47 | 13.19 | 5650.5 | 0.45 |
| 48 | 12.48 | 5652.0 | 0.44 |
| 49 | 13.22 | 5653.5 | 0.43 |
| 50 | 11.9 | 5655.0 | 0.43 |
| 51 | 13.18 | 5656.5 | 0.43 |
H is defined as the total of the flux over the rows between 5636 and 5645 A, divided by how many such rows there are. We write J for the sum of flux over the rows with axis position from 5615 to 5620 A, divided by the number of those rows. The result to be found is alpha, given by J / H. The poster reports 0.97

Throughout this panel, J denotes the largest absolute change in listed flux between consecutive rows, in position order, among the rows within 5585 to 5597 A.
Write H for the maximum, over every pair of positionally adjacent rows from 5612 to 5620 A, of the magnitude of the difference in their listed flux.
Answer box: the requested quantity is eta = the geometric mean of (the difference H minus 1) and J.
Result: 0.21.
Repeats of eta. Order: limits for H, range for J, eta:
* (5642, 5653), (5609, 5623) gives 0.90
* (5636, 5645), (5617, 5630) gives 0.14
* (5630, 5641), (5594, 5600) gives 0.18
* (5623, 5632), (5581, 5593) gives 0.29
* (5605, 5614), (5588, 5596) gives 0.15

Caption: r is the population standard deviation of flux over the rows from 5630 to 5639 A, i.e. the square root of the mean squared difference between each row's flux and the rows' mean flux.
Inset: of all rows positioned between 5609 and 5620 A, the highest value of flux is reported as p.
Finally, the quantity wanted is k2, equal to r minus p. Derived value -12.8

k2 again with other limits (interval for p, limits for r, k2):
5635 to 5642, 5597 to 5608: -12.5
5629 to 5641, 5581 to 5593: -13.1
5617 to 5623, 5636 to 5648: -12.0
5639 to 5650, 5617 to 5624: -13.0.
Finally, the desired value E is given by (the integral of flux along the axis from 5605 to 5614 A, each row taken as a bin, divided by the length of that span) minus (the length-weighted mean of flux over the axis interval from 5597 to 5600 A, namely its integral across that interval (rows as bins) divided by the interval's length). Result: 1.0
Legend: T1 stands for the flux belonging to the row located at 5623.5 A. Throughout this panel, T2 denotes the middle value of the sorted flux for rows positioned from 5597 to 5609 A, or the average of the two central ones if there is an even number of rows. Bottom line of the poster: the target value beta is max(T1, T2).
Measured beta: 12.0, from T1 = 11.99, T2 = 11.9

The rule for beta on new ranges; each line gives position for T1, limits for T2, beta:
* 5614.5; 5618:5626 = 12.0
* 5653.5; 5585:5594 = 13.2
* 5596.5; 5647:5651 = 13.2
